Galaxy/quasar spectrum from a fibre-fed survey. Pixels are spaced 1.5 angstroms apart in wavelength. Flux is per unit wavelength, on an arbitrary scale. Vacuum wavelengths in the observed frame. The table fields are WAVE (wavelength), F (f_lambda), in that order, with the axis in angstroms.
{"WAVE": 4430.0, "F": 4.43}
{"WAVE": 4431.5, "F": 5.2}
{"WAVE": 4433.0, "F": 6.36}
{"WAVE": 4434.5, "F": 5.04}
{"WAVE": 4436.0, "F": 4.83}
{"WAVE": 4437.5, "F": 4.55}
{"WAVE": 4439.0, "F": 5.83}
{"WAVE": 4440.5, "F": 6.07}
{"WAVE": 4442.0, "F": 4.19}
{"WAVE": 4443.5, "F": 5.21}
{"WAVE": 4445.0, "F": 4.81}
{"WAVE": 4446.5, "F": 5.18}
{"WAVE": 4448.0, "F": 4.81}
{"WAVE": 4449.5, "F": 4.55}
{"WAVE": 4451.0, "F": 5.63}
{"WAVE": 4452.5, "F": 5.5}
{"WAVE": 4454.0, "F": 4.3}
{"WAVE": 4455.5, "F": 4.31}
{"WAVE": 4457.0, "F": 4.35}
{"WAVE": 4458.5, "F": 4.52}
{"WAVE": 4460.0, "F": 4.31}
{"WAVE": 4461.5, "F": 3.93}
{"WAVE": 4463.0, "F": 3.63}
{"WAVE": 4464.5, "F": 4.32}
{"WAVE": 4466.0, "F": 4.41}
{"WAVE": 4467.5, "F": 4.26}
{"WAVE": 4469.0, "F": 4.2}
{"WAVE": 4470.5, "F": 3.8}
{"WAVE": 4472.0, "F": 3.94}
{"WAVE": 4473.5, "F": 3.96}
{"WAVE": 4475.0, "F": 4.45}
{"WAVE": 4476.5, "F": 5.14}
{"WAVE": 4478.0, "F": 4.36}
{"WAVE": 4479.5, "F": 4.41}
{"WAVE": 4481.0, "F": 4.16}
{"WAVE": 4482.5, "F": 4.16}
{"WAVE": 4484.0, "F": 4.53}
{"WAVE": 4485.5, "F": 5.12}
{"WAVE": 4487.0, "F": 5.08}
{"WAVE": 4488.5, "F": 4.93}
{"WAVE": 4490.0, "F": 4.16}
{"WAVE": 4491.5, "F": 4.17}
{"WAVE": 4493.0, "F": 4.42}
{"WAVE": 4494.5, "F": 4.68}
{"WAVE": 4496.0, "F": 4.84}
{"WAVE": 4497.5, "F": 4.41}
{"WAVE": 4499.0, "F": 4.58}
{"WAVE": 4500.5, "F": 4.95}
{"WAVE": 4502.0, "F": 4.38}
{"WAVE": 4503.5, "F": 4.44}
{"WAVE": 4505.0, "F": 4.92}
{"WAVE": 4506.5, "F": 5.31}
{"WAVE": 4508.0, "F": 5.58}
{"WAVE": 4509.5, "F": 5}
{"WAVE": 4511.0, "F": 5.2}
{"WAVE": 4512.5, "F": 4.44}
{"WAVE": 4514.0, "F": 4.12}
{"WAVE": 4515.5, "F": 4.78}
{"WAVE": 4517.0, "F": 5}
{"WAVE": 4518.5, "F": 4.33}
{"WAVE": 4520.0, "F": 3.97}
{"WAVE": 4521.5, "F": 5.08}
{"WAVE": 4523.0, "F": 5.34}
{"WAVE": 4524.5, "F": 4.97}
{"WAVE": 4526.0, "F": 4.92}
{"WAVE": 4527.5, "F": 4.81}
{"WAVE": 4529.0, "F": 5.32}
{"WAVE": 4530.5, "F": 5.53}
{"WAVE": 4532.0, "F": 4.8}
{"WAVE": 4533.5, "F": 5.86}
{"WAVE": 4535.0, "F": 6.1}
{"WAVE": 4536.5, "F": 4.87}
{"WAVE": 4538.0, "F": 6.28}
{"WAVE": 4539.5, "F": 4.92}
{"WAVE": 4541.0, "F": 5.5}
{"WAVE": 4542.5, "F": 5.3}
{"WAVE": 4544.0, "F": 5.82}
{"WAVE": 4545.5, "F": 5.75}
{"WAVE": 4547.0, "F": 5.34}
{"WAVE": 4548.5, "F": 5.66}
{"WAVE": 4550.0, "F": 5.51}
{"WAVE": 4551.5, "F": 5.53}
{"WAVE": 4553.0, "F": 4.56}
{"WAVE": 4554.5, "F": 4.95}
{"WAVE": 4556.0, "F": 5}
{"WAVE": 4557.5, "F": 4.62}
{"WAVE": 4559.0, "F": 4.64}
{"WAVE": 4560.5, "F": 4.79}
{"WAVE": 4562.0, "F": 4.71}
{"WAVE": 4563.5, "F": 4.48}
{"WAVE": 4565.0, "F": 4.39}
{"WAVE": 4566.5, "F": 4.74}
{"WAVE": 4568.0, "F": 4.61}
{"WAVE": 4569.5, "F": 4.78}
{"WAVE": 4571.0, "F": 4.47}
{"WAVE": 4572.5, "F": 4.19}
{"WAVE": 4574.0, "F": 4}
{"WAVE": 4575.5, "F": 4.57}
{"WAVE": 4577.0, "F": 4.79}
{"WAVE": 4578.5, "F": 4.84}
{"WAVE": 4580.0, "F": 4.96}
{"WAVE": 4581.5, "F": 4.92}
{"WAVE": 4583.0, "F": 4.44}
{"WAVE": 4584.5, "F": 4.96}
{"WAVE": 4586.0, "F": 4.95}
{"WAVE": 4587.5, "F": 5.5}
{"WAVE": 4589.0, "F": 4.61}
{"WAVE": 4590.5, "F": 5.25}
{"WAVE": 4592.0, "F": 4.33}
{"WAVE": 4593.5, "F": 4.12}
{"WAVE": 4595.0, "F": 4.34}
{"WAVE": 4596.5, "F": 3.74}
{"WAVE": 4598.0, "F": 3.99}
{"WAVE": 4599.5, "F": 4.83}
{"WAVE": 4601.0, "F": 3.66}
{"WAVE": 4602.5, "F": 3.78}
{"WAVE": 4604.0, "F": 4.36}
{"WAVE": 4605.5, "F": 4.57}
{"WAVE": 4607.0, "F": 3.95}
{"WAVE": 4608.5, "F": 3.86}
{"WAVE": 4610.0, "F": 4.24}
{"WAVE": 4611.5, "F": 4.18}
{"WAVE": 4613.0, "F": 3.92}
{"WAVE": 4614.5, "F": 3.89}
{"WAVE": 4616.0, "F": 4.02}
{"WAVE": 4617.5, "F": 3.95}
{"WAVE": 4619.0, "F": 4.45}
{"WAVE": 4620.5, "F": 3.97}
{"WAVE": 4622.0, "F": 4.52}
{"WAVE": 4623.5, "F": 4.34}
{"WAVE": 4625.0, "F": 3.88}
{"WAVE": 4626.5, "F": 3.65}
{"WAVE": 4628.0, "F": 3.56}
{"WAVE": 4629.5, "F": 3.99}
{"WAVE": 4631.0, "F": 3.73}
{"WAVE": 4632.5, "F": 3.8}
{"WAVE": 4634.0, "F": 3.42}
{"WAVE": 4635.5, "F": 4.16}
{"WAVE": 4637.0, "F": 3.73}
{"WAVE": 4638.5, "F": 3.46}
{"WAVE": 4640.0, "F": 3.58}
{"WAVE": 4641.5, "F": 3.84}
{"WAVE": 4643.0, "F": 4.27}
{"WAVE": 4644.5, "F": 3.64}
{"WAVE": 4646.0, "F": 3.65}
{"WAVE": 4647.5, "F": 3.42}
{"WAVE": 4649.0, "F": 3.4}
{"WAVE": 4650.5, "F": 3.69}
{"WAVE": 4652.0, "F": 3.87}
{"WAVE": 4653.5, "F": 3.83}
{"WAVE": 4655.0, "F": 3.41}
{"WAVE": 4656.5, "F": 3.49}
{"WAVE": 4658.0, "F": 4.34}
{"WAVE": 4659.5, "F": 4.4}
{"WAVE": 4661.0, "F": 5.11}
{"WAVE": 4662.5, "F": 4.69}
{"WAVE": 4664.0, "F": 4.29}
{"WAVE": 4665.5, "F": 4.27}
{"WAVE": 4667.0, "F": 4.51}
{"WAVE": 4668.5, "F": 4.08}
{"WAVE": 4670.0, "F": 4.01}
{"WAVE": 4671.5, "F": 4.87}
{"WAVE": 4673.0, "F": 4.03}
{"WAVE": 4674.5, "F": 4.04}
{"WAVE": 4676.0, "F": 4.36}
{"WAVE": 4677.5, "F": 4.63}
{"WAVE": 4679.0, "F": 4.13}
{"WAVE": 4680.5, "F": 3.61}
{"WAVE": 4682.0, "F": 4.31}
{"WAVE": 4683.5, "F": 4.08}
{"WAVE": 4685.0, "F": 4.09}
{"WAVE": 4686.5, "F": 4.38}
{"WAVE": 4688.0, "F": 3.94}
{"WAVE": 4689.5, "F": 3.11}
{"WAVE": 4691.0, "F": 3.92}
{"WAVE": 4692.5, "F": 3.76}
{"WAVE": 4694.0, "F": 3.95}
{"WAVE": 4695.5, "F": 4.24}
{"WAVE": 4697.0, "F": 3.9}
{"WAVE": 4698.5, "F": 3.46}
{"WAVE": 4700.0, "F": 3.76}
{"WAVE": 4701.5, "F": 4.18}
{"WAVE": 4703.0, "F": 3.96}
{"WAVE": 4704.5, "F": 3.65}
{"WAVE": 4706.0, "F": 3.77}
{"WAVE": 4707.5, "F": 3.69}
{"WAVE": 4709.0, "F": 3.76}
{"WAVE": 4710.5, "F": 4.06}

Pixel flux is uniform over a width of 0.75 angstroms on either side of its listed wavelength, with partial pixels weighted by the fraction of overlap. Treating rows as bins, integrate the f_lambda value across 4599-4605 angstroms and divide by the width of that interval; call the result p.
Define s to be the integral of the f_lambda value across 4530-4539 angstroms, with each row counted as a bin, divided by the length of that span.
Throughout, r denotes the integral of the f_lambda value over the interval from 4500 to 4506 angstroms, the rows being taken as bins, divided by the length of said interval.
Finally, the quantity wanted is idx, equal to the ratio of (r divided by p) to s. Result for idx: 0.20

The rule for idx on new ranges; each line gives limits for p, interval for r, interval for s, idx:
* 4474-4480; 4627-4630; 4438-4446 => 0.16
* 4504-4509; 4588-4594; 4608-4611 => 0.22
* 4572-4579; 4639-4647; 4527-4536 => 0.16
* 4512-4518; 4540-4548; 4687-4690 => 0.33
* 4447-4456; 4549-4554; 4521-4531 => 0.21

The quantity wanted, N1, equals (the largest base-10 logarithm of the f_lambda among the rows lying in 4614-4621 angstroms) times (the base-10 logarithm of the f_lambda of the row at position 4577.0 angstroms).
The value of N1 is 0.44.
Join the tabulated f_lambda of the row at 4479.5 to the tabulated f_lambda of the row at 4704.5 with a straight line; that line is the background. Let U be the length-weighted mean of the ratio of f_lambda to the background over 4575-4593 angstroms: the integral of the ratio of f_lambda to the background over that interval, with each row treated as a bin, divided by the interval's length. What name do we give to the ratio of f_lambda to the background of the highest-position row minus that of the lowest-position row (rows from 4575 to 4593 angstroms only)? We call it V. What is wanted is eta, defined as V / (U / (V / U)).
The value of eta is 0.001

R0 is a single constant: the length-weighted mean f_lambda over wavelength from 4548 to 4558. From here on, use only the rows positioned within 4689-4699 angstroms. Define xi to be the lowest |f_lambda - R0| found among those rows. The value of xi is 0.88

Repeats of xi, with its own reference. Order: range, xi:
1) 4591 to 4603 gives 0.29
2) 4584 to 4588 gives 0.16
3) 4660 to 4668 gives 0.01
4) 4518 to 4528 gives 0.04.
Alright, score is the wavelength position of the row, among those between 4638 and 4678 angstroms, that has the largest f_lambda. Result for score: 4661.0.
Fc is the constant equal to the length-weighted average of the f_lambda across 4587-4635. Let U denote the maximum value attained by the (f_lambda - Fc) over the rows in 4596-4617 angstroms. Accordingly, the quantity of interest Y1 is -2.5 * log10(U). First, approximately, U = 0.7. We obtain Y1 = 0.4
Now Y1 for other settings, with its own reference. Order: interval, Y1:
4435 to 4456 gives -0.7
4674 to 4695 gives 0.8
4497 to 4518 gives -0.4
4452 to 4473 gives -0.3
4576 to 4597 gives -0.3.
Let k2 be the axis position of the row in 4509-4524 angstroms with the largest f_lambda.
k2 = 4523.0 angstroms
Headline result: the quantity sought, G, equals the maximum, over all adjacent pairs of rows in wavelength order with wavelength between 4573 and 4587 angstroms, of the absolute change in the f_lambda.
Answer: 0.6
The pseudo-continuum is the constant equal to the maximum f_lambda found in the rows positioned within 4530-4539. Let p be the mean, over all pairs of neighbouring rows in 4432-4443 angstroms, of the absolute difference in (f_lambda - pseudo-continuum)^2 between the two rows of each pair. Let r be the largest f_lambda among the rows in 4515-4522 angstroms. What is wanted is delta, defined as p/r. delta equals 0.34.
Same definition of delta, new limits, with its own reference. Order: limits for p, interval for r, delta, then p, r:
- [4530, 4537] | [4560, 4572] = 0.30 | 1.4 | 4.79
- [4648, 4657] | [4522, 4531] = 0.19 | 1.1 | 5.53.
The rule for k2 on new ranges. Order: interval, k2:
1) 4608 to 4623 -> 4622.0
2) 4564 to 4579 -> 4578.5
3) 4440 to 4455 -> 4440.5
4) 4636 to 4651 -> 4643.0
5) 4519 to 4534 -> 4533.5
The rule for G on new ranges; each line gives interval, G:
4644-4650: 0.2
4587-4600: 0.9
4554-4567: 0.4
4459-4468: 0.7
